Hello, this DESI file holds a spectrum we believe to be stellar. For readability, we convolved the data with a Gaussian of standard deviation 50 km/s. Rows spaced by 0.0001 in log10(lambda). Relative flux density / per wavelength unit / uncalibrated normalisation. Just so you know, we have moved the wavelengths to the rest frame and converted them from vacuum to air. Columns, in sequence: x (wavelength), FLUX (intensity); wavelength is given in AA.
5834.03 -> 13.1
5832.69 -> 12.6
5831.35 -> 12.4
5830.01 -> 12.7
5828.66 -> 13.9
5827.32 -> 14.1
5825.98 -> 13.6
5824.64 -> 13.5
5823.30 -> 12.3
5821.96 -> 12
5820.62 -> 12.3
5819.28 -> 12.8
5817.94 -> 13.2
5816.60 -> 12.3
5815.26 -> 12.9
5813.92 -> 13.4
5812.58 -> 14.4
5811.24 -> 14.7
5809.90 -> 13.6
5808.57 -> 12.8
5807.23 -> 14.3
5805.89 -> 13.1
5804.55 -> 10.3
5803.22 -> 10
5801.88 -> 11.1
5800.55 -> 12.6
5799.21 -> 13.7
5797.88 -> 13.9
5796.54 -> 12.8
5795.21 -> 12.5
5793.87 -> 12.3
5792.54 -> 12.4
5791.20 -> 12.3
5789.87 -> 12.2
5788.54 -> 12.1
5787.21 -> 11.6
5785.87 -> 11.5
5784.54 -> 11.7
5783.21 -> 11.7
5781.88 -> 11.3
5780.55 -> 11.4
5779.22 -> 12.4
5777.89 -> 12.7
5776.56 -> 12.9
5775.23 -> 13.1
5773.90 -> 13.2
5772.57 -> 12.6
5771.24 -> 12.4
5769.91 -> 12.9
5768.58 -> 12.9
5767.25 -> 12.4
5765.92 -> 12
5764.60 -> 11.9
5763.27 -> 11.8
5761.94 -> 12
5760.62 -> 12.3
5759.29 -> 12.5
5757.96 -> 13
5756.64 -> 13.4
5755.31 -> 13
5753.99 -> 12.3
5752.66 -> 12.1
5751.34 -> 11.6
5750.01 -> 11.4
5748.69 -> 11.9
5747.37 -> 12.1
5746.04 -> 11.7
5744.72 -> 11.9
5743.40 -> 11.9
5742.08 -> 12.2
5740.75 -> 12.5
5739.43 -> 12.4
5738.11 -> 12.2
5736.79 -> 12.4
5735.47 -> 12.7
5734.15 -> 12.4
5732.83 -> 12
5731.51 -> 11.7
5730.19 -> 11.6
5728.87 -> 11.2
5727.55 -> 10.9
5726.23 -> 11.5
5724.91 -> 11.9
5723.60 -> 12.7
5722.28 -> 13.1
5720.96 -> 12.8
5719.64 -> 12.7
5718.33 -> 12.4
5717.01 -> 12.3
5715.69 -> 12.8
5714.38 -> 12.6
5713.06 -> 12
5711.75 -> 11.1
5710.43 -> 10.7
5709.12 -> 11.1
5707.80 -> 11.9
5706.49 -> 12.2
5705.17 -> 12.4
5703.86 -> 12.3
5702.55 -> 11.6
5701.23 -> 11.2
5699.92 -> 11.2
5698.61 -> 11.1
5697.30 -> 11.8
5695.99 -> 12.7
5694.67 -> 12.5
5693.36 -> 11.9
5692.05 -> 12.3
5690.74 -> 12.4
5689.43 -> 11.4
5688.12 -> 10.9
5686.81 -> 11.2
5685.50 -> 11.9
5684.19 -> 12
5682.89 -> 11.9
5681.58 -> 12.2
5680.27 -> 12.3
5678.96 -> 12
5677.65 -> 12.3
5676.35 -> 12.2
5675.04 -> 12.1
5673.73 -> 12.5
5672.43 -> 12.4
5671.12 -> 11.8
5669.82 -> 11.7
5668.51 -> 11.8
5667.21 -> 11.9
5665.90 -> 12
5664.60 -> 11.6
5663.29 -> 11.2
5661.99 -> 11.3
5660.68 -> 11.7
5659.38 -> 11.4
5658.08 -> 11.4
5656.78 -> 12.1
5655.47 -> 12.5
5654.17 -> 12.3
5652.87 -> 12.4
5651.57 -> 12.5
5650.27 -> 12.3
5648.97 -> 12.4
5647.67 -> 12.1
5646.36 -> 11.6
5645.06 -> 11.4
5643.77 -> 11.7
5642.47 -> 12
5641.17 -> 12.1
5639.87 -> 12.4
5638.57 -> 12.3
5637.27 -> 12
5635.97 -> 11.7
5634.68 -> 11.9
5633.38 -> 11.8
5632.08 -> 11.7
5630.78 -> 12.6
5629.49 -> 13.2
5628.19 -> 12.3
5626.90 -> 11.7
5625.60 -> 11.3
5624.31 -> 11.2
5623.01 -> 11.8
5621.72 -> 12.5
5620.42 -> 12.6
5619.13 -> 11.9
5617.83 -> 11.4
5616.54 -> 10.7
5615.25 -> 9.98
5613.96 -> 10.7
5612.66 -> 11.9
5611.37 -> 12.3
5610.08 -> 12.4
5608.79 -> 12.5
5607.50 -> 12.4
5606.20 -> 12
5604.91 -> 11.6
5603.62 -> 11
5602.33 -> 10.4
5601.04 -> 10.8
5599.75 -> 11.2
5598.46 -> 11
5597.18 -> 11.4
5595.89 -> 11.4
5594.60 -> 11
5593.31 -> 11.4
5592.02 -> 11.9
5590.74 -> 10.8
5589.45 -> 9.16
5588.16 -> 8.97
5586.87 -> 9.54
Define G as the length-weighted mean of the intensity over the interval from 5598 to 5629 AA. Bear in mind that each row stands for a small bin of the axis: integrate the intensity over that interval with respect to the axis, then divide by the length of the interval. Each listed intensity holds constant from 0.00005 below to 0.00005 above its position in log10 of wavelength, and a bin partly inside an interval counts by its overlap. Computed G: 11.6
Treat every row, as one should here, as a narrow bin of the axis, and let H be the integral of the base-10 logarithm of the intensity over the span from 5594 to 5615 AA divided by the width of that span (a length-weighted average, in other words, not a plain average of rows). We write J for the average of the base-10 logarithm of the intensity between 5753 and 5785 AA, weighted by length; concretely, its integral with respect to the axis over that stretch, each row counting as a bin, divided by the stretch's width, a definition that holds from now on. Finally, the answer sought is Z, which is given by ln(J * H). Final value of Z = 0.15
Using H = 1.06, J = 1.09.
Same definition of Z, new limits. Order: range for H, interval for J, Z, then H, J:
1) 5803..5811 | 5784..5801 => 0.18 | 1.10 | 1.09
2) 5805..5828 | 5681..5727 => 0.19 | 1.12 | 1.08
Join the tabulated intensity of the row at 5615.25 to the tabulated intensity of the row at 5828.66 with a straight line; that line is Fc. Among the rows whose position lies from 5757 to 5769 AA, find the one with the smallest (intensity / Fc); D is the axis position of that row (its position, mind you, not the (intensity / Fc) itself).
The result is 5763.27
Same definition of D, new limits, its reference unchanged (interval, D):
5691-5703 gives 5698.61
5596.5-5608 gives 5602.33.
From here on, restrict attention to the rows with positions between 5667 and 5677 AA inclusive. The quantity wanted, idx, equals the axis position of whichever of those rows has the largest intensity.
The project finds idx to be 5673.73 AA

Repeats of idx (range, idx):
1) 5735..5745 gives 5735.47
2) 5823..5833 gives 5827.32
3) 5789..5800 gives 5797.88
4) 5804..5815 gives 5811.24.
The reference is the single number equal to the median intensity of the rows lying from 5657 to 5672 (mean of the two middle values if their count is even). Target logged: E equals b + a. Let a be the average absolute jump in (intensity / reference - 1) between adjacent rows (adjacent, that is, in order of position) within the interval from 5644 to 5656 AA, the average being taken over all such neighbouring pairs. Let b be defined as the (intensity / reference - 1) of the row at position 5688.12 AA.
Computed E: -0.05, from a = 0.018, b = -0.068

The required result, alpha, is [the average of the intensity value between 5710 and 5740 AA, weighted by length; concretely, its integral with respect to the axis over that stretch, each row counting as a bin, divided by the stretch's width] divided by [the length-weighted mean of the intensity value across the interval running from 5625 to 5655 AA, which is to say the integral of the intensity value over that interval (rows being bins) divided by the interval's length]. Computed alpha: 1.00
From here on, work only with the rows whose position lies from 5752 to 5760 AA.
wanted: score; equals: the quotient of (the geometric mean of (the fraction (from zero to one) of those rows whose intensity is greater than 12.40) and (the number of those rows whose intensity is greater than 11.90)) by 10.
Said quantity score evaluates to 0.20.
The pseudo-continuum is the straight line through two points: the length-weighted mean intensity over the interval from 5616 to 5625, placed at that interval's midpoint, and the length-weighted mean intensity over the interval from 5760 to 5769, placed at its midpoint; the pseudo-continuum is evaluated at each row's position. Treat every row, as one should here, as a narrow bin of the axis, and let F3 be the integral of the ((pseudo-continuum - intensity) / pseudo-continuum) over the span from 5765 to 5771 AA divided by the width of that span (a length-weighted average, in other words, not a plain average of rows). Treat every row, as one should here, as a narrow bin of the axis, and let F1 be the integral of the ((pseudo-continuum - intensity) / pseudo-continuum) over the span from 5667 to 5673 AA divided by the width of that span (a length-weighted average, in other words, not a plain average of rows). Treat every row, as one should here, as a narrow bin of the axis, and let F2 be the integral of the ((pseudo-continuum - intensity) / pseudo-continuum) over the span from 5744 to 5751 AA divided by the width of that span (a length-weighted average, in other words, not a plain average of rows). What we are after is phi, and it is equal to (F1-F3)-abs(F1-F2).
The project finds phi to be 0.00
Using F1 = -0.002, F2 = 0.027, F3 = -0.03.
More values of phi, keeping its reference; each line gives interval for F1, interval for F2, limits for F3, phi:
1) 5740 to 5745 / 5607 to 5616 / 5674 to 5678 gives 0.02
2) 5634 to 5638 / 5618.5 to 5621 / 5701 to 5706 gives -0.05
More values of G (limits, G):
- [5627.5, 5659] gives 12.1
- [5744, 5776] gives 12.4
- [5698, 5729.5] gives 11.9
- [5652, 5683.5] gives 12.0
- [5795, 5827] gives 12.9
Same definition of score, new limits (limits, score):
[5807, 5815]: 0.24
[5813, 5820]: 0.20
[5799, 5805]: 0.09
